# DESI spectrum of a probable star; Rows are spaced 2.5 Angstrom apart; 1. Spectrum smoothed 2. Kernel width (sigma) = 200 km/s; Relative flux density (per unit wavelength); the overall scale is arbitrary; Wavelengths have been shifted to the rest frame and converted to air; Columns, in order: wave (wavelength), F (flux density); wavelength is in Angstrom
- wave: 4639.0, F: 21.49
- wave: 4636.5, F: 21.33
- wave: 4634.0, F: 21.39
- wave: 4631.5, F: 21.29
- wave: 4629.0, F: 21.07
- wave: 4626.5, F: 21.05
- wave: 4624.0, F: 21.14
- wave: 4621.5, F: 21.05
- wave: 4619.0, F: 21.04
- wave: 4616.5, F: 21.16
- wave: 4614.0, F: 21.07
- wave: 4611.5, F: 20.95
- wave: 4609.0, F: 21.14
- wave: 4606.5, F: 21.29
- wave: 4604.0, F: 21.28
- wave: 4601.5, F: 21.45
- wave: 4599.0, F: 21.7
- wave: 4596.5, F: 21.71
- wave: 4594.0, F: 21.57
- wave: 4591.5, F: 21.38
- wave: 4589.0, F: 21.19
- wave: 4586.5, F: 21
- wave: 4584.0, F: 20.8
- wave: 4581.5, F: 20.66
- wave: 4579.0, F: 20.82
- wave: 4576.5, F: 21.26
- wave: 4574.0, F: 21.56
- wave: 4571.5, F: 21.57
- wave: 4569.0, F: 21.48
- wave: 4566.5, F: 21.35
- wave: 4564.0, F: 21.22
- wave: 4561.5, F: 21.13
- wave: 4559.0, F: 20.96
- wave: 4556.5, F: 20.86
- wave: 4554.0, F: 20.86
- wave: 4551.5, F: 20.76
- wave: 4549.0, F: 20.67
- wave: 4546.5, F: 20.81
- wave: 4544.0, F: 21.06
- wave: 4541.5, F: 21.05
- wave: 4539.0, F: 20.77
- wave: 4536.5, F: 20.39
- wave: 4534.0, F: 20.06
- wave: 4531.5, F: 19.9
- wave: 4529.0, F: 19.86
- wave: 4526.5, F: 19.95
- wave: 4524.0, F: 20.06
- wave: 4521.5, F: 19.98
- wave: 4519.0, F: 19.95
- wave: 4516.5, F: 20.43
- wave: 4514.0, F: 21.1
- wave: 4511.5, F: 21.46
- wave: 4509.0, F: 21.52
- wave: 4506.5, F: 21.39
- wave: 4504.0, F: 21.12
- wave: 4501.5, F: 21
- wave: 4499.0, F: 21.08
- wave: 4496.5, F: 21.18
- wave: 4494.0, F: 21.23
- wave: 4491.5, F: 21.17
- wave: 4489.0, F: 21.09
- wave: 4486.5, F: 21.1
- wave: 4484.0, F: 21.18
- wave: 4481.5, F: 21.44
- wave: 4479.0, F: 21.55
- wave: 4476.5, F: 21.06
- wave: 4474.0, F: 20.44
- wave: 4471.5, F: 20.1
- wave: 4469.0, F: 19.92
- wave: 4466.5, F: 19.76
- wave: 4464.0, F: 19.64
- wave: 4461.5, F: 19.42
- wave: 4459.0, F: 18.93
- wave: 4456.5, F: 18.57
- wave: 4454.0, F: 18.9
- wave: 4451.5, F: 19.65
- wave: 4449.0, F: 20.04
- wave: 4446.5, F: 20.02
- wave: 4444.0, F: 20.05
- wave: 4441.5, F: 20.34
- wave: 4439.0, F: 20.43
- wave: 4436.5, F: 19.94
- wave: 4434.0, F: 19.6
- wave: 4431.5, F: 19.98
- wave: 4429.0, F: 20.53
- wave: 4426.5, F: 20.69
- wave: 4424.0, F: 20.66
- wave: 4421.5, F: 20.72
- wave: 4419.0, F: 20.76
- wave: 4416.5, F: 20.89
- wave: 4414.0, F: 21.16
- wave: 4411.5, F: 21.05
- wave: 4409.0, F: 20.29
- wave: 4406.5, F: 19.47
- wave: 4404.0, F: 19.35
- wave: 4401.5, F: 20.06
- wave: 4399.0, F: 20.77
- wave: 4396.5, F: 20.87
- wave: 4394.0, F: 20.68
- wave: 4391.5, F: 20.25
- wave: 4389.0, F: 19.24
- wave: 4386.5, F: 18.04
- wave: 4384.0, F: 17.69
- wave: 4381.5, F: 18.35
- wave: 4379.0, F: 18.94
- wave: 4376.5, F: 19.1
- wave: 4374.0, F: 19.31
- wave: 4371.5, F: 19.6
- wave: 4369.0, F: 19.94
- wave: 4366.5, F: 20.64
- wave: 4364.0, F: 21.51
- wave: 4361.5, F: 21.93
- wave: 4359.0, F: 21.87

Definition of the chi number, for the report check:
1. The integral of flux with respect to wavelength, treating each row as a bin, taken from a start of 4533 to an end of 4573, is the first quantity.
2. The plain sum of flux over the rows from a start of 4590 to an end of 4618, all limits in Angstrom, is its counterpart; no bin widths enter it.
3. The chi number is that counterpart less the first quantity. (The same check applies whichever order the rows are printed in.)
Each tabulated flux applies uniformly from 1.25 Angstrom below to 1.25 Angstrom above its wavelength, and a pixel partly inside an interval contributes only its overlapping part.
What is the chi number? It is -603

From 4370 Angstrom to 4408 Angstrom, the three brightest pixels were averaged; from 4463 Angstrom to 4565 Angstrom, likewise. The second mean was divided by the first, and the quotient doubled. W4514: 2.07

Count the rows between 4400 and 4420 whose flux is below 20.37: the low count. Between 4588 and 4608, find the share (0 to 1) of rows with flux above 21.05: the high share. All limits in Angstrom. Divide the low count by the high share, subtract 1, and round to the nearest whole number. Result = 3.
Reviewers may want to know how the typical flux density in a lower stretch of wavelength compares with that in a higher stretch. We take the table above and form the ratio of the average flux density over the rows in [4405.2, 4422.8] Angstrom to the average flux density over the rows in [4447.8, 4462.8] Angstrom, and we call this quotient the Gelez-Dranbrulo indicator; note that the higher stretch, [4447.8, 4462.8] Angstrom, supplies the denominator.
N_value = 1.07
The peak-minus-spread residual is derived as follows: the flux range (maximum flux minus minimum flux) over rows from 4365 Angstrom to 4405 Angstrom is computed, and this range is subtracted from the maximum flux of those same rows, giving 17.7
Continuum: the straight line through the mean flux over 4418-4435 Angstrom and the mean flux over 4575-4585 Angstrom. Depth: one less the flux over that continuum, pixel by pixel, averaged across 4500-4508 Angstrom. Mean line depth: -0.025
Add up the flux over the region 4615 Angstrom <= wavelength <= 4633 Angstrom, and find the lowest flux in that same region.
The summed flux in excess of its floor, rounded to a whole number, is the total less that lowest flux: 127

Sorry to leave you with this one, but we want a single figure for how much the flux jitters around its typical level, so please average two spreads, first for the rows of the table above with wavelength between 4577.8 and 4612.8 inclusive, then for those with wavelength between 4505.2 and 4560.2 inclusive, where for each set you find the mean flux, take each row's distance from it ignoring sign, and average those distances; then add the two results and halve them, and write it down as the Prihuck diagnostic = 0.37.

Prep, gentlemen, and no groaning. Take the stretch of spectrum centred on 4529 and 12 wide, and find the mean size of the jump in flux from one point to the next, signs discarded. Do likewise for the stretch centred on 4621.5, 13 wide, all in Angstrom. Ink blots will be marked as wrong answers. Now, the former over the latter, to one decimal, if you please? 1.3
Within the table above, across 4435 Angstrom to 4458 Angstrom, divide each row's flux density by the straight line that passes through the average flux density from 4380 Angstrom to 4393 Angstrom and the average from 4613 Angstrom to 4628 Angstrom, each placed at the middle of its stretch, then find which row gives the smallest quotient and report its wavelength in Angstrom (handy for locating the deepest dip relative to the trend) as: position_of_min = 4456.5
